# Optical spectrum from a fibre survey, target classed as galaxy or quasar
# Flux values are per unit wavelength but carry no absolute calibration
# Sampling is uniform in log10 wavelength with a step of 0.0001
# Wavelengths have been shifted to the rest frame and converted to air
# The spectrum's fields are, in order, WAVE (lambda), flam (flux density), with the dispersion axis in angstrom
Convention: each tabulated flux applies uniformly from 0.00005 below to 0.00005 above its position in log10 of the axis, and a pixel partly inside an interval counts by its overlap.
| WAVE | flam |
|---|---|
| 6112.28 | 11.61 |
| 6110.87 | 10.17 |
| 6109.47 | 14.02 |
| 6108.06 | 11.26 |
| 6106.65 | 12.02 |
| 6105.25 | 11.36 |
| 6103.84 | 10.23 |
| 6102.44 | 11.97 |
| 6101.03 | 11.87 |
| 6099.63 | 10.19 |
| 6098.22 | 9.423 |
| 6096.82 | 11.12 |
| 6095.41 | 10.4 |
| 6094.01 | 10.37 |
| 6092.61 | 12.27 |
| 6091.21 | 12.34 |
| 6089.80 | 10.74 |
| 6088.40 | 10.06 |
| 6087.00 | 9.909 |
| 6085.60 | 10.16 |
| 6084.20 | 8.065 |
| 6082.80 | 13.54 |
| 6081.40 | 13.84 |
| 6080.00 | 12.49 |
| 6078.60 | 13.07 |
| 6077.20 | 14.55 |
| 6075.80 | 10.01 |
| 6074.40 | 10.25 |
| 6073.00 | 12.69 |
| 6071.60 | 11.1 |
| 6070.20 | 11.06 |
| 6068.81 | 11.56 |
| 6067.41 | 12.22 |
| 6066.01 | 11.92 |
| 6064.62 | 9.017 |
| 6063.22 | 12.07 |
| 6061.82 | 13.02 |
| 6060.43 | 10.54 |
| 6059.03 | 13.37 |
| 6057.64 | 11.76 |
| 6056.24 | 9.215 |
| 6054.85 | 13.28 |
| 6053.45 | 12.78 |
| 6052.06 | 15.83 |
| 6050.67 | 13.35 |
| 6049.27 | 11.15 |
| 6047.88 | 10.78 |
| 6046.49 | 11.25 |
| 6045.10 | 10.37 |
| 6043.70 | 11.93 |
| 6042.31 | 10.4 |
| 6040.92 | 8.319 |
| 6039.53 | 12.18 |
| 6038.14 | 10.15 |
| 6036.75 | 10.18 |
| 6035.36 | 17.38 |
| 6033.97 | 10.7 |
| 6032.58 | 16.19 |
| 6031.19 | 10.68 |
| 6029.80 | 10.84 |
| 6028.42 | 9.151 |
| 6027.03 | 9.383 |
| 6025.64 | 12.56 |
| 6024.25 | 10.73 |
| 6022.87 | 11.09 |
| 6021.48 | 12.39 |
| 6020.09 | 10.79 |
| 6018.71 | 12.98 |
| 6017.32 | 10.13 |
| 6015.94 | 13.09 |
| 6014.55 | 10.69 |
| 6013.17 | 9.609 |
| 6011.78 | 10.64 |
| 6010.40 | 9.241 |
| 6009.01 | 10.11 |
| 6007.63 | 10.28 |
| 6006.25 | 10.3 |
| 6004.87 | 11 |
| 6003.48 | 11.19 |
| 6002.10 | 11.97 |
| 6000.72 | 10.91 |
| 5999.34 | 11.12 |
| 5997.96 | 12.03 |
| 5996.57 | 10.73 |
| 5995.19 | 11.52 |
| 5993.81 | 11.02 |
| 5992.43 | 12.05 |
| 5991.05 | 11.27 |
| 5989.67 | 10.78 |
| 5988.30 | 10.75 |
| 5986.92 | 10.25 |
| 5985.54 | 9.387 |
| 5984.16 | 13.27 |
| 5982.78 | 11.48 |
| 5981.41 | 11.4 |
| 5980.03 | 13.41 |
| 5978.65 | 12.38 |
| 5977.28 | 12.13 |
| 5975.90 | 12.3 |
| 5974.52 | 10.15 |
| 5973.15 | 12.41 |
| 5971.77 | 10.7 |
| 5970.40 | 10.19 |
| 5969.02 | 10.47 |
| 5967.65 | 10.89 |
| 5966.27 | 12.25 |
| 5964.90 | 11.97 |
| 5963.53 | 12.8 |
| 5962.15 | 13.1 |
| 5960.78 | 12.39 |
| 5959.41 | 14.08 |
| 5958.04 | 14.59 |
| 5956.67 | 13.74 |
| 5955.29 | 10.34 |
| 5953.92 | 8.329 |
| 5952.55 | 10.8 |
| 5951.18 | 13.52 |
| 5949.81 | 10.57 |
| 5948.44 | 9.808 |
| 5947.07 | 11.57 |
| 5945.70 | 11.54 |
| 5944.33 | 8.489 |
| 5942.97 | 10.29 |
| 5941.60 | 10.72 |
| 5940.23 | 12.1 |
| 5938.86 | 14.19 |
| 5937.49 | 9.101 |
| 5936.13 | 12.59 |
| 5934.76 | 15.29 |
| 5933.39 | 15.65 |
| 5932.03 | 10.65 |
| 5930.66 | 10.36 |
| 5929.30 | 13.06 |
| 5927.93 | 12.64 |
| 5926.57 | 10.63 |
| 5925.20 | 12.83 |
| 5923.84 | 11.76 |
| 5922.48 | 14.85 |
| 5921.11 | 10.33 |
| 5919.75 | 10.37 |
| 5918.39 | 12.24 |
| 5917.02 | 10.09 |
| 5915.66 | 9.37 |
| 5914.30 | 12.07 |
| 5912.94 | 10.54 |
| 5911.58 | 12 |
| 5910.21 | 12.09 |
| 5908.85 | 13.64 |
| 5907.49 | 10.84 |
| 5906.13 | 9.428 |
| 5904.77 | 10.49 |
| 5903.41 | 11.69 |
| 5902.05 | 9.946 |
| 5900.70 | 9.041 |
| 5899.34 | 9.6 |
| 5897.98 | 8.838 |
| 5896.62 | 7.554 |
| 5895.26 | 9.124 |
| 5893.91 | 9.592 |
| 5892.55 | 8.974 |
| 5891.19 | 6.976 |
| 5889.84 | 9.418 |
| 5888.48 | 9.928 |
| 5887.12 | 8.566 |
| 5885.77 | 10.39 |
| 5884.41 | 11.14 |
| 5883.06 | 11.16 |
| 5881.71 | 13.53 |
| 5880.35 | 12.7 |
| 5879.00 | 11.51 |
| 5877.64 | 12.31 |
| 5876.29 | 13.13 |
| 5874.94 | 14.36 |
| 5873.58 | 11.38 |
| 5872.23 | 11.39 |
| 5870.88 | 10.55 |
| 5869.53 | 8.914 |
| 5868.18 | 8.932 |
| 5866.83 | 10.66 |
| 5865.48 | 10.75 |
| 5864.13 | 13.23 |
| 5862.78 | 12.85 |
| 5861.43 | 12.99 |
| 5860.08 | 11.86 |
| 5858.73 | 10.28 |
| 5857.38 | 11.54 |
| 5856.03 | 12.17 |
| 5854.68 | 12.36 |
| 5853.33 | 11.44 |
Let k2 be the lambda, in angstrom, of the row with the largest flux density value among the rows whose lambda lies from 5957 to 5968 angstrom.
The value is 5958.04 angstrom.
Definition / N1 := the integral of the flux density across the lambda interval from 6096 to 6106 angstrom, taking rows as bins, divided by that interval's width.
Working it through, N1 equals 10.9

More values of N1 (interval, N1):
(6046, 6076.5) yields 11.7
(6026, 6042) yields 11.4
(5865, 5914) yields 10.6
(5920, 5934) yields 12.2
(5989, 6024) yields 11.1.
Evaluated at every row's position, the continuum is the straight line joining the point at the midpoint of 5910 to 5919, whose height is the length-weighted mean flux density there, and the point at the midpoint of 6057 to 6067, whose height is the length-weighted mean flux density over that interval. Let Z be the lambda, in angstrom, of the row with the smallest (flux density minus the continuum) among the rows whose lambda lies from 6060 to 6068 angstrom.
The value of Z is 6064.62 angstrom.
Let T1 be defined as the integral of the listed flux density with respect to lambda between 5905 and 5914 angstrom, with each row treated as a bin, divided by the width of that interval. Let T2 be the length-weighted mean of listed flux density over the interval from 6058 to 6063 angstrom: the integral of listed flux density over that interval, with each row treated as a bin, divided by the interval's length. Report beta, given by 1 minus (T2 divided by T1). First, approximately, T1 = 11.4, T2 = 12.3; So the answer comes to -0.08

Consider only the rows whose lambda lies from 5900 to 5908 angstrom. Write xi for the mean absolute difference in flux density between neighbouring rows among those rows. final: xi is 1.26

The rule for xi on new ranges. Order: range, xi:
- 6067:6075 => 1.05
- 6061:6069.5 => 1.57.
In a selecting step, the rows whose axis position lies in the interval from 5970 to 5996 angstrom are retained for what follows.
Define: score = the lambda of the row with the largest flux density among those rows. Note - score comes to 5980.03 angstrom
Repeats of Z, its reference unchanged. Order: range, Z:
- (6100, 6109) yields 6103.84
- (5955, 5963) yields 5955.29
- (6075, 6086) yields 6084.20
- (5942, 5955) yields 5953.92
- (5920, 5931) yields 5930.66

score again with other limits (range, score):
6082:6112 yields 6109.47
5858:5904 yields 5874.94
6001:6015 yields 6002.10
